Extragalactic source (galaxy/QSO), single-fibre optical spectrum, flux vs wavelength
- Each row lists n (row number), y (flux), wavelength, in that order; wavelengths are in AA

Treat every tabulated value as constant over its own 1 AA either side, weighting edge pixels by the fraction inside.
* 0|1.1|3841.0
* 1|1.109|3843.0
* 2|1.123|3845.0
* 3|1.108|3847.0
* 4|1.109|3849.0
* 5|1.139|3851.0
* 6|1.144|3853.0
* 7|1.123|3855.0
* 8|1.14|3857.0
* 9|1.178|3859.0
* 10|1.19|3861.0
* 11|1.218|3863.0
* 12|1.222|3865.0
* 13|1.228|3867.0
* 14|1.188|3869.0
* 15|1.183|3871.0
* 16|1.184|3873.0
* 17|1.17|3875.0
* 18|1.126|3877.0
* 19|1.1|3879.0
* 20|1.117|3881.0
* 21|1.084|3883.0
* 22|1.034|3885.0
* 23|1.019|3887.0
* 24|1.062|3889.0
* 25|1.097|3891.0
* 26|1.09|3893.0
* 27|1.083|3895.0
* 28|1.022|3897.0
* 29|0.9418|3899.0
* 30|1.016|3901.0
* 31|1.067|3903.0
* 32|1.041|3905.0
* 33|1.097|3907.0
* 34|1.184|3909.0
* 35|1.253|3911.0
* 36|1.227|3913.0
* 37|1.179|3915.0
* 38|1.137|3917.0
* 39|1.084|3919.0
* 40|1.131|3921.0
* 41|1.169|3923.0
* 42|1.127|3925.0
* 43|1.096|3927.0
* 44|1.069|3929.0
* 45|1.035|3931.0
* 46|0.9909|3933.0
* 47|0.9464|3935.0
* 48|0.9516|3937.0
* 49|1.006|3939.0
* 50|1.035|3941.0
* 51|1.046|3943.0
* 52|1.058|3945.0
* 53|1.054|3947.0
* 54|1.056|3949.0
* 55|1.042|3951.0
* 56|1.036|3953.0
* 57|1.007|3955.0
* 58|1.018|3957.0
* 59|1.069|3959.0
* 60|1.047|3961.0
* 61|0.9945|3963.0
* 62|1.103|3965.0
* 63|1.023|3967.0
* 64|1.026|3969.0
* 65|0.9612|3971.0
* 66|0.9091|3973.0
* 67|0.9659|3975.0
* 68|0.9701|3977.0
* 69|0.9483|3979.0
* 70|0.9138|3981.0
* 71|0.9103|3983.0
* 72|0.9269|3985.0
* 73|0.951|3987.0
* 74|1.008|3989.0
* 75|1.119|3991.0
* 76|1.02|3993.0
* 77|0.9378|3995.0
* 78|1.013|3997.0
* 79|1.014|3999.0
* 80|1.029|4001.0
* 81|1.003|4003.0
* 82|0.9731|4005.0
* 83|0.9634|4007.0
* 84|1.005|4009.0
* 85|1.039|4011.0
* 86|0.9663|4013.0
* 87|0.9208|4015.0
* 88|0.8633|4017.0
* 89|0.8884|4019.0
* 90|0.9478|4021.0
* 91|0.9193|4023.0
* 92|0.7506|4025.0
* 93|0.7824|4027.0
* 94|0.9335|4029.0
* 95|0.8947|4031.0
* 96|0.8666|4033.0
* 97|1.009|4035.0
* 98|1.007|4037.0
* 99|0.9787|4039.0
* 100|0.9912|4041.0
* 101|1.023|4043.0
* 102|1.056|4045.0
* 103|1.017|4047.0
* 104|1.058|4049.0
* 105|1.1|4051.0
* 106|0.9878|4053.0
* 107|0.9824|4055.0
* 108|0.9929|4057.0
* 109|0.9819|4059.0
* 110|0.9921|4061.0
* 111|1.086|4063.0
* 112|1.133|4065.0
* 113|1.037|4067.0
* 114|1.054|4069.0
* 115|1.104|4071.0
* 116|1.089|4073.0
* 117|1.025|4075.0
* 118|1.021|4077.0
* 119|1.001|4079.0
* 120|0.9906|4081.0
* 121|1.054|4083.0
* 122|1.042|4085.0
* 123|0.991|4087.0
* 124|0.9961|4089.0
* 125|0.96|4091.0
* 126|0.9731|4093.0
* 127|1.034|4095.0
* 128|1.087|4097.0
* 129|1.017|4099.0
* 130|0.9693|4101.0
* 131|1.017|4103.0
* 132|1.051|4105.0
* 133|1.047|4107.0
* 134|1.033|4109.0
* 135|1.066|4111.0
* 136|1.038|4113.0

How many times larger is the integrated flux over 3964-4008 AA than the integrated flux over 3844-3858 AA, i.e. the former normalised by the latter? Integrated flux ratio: 2.8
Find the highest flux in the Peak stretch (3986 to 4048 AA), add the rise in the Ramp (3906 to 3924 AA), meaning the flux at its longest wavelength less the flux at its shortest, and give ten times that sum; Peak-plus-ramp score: 11.9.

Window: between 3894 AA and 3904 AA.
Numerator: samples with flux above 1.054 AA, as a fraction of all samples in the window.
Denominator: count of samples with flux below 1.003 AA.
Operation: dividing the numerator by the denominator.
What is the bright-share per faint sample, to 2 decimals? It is 0.40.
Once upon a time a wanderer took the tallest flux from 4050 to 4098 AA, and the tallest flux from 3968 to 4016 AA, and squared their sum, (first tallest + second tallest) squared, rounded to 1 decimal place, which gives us 5.1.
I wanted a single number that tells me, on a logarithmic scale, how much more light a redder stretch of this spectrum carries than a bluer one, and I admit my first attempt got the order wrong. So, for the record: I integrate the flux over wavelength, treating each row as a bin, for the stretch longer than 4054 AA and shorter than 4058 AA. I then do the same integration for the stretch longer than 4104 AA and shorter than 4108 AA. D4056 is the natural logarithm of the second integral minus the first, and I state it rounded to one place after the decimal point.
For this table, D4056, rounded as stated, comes -1.4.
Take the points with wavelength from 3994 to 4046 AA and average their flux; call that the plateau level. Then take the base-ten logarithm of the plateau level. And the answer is -0.021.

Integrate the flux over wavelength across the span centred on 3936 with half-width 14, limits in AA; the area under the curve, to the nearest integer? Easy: 29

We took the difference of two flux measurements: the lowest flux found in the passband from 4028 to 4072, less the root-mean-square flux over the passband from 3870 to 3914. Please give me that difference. -0.24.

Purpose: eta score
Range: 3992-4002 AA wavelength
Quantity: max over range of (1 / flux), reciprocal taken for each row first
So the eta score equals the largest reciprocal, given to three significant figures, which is 1.07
